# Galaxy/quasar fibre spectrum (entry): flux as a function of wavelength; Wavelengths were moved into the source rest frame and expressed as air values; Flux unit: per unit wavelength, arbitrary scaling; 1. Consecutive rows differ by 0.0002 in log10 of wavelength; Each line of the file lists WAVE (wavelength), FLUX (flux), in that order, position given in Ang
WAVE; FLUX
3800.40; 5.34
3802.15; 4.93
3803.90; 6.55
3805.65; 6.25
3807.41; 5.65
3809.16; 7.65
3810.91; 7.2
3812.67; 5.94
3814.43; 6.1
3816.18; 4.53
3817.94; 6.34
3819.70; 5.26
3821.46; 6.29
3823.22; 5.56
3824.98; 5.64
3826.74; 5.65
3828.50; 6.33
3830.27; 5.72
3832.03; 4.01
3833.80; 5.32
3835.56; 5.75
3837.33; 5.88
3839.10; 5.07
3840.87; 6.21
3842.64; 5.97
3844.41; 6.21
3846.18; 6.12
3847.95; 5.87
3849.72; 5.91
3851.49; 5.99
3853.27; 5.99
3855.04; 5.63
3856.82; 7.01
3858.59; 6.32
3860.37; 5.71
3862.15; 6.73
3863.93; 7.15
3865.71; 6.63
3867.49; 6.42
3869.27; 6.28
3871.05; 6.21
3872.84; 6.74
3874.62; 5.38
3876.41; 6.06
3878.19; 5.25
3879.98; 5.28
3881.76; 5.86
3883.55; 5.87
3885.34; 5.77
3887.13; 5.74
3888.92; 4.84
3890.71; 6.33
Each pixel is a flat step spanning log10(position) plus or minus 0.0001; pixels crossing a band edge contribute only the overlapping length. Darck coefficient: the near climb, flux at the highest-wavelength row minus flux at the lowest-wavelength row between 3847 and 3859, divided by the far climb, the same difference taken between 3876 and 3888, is -1.4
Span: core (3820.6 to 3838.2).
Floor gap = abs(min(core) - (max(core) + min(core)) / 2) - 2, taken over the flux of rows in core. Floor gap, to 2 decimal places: -0.84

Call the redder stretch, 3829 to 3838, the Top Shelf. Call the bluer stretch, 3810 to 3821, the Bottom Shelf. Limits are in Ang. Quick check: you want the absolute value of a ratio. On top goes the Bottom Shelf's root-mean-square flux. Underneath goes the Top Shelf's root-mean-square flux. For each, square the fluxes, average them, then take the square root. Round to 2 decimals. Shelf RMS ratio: 1.11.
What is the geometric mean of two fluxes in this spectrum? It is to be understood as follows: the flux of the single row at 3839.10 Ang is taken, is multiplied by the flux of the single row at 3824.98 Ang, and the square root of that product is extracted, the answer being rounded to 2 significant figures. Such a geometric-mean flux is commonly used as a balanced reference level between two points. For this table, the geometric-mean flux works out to 5.3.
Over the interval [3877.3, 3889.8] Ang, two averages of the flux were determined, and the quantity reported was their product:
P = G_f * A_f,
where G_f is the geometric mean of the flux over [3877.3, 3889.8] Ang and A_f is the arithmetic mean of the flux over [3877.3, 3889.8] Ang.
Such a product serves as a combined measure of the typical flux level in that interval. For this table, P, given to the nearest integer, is 30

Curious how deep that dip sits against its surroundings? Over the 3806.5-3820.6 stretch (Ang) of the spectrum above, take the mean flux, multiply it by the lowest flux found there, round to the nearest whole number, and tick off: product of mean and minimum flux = 28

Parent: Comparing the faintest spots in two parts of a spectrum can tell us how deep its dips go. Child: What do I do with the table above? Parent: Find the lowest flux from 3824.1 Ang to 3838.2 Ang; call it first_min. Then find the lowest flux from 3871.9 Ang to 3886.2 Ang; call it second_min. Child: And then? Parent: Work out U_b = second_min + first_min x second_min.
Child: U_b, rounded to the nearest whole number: 26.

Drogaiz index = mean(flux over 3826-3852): 5.7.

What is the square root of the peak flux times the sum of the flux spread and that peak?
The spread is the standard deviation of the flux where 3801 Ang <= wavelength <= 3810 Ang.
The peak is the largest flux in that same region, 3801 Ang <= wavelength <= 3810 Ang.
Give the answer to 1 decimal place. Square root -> 8.1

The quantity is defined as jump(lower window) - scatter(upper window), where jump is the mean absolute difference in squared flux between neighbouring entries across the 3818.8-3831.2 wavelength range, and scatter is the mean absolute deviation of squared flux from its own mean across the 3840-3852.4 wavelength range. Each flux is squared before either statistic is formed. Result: 5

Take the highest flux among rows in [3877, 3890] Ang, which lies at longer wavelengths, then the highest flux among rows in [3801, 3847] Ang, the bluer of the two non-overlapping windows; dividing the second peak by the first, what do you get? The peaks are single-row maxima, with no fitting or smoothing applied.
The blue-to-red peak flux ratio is 1.30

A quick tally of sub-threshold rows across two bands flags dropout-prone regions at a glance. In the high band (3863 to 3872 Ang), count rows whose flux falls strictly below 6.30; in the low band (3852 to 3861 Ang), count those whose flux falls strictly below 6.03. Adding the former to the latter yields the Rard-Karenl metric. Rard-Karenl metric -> 5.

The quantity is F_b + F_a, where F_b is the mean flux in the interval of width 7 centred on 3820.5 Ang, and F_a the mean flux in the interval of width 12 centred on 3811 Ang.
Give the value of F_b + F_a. 12.05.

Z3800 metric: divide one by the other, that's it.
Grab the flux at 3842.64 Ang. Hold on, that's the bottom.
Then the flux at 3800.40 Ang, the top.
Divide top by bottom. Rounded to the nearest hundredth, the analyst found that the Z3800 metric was 0.89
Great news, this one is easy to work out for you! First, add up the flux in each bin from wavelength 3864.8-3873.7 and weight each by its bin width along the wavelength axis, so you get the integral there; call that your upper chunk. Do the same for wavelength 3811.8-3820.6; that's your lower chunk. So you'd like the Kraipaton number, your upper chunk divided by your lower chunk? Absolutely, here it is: 1.16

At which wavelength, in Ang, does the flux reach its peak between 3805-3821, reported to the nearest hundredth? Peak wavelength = 3809.16 Ang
